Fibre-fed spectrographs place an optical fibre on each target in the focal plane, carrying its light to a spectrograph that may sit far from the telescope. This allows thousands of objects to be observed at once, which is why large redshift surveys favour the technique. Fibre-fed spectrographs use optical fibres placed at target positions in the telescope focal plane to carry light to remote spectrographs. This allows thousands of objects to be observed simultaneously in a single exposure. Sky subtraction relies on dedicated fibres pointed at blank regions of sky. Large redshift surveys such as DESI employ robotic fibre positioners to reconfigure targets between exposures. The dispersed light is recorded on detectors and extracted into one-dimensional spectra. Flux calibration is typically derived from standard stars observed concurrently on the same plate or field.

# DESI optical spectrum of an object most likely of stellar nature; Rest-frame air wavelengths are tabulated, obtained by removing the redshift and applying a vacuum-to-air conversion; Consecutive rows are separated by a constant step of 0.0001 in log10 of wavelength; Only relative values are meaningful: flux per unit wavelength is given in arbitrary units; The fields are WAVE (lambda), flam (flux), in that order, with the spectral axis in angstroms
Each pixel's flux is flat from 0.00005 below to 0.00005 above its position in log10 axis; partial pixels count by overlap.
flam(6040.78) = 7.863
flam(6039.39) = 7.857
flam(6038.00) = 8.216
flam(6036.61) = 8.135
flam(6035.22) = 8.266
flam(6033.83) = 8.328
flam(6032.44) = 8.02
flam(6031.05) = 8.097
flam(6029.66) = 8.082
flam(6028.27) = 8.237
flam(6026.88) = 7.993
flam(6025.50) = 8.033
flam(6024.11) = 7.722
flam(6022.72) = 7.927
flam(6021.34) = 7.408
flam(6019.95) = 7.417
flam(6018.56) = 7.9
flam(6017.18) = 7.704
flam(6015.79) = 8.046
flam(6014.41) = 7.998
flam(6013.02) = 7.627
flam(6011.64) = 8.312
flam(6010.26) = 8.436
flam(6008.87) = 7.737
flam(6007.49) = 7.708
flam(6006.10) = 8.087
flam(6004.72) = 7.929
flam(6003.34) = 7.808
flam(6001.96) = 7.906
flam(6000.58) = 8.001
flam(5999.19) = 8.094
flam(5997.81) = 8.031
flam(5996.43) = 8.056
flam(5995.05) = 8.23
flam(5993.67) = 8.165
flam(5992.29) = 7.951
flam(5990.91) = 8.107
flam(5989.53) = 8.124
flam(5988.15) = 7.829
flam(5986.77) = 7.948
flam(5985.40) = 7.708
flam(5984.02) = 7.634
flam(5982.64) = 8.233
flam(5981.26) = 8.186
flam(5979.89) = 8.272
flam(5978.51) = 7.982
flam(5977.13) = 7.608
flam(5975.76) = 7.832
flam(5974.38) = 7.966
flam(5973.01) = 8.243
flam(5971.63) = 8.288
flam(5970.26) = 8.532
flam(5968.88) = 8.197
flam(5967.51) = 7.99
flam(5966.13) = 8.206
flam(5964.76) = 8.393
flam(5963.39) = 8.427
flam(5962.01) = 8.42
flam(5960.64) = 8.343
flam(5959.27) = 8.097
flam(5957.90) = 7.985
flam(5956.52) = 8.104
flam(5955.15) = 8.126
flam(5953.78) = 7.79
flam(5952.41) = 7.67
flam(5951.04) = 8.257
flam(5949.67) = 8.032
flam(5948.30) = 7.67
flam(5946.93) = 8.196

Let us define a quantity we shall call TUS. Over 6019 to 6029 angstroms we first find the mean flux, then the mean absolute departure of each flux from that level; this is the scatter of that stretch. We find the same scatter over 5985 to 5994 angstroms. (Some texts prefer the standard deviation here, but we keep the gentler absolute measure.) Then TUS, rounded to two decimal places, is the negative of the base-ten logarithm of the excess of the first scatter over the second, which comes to 0.90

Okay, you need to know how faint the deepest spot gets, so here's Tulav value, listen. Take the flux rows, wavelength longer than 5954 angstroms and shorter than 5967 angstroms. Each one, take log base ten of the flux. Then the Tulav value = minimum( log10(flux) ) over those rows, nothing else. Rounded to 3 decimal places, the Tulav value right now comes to 0.902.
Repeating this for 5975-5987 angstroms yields 0.881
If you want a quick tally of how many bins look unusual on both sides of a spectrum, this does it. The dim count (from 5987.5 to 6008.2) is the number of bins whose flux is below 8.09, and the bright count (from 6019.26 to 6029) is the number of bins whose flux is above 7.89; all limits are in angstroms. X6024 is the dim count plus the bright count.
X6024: 14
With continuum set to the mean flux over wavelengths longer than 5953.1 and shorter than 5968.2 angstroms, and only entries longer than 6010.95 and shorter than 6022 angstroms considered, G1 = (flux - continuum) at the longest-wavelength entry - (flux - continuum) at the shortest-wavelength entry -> -0.90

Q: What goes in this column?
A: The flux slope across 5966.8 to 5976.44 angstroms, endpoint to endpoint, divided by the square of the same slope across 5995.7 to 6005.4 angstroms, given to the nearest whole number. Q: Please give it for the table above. -82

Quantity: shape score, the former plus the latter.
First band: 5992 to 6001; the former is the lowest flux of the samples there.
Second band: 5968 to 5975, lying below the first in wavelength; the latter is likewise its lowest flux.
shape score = 15.9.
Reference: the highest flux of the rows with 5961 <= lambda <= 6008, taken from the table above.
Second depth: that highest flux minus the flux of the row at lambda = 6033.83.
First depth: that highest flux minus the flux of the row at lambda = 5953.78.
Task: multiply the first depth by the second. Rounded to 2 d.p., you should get 0.15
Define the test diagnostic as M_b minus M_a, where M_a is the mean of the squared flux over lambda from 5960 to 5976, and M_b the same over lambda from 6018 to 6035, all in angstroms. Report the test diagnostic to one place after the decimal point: -4.9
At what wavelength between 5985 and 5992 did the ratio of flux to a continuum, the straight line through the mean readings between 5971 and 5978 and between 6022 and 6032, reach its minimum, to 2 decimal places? 5985.40 angstroms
